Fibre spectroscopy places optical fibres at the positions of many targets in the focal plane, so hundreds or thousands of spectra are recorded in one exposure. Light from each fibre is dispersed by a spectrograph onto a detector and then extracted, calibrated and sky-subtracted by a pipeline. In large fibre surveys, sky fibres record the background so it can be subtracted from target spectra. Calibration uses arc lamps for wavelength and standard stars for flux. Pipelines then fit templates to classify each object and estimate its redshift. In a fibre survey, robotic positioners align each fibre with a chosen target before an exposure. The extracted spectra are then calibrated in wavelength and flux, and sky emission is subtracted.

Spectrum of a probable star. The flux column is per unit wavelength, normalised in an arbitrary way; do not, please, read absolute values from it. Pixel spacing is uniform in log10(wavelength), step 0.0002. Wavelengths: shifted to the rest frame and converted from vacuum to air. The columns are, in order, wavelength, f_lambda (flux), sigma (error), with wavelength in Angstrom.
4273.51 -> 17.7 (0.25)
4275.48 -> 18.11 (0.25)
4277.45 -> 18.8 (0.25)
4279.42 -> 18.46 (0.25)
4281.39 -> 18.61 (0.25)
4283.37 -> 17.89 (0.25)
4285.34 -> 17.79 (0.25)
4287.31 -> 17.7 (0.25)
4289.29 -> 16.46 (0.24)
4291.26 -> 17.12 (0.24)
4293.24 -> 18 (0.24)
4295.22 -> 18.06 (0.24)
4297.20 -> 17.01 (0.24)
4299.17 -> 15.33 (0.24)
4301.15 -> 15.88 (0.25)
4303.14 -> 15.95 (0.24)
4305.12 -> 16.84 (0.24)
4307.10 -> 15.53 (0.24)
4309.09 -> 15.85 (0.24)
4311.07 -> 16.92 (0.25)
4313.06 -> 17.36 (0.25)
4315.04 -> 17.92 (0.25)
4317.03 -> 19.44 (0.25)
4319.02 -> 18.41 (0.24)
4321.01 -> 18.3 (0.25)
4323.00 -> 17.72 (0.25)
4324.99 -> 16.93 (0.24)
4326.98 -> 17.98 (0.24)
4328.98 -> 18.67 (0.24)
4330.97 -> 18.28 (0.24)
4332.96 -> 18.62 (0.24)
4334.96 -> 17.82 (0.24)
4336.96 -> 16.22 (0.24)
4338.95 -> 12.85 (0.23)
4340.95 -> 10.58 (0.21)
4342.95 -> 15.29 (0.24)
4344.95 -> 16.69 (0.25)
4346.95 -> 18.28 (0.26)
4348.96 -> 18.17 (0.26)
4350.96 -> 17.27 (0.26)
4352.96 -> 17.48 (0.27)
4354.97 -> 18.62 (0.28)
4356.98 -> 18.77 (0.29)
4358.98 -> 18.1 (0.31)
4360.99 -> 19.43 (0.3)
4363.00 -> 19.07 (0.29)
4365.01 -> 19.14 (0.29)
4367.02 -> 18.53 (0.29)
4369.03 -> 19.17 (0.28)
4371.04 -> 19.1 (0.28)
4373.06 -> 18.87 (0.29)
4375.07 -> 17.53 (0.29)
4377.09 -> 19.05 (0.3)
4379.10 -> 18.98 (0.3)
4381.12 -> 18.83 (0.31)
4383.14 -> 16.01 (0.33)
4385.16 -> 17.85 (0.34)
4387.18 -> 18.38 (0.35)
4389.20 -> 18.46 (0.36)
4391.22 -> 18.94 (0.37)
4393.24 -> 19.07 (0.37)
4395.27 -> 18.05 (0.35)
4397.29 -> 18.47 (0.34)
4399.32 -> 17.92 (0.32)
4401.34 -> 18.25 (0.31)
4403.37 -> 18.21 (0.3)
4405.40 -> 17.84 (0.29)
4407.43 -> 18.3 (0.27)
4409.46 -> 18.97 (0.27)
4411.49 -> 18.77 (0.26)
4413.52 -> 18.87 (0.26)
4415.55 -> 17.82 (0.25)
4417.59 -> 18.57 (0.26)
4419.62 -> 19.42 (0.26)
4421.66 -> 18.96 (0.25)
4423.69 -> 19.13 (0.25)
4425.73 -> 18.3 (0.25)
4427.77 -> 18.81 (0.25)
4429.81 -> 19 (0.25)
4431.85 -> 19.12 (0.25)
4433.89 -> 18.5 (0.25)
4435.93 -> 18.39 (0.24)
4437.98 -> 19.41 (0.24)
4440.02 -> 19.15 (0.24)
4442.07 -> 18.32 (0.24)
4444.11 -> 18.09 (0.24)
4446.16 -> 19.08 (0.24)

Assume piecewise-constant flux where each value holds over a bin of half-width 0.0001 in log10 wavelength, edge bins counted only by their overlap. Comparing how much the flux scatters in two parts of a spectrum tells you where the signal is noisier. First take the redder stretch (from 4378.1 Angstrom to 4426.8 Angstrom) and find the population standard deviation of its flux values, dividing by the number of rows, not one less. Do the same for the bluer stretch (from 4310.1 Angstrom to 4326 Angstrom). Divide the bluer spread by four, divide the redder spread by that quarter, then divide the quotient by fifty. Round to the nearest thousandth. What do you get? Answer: 0.068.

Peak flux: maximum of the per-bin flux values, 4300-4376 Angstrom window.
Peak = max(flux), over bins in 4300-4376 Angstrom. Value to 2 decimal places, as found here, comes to 19.44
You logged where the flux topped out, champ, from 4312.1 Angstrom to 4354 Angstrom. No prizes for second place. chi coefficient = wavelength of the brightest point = 4317.03 Angstrom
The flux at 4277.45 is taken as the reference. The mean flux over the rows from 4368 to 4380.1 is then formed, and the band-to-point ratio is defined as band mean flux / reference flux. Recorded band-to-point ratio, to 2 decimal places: 1.00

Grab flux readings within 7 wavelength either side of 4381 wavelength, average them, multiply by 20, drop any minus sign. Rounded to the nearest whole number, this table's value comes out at 362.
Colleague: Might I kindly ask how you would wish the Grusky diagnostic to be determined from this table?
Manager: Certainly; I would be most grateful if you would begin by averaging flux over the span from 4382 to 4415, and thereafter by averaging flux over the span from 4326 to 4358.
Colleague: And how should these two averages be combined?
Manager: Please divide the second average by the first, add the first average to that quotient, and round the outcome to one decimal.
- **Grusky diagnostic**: 19.2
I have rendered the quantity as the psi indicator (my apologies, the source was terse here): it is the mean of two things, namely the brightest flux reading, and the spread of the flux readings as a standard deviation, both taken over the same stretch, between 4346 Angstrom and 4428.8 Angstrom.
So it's 10.05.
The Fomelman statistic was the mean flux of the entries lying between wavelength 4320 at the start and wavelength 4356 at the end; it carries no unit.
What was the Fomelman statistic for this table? 17.0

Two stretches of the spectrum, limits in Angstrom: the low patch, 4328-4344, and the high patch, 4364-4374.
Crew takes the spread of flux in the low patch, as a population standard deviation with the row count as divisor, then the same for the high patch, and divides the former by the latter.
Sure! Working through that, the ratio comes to 11.6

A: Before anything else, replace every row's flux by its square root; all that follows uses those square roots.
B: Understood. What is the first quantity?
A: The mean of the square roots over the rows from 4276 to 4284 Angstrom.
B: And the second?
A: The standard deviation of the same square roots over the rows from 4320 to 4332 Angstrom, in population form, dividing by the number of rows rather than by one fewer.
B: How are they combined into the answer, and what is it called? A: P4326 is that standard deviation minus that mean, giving -4.23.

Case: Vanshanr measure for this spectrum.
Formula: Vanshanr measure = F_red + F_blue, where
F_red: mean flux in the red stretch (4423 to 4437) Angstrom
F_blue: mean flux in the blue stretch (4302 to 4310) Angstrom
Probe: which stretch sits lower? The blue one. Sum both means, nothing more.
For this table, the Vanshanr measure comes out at 34.8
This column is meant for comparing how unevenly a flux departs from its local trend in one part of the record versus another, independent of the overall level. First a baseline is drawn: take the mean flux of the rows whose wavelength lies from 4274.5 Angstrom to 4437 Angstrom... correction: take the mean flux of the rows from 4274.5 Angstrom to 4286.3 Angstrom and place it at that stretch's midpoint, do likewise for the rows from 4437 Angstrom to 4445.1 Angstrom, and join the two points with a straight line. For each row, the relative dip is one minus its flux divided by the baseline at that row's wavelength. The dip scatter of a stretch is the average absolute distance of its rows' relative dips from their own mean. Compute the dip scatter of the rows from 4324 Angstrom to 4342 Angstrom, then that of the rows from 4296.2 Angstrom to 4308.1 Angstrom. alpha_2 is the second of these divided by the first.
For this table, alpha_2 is 0.3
